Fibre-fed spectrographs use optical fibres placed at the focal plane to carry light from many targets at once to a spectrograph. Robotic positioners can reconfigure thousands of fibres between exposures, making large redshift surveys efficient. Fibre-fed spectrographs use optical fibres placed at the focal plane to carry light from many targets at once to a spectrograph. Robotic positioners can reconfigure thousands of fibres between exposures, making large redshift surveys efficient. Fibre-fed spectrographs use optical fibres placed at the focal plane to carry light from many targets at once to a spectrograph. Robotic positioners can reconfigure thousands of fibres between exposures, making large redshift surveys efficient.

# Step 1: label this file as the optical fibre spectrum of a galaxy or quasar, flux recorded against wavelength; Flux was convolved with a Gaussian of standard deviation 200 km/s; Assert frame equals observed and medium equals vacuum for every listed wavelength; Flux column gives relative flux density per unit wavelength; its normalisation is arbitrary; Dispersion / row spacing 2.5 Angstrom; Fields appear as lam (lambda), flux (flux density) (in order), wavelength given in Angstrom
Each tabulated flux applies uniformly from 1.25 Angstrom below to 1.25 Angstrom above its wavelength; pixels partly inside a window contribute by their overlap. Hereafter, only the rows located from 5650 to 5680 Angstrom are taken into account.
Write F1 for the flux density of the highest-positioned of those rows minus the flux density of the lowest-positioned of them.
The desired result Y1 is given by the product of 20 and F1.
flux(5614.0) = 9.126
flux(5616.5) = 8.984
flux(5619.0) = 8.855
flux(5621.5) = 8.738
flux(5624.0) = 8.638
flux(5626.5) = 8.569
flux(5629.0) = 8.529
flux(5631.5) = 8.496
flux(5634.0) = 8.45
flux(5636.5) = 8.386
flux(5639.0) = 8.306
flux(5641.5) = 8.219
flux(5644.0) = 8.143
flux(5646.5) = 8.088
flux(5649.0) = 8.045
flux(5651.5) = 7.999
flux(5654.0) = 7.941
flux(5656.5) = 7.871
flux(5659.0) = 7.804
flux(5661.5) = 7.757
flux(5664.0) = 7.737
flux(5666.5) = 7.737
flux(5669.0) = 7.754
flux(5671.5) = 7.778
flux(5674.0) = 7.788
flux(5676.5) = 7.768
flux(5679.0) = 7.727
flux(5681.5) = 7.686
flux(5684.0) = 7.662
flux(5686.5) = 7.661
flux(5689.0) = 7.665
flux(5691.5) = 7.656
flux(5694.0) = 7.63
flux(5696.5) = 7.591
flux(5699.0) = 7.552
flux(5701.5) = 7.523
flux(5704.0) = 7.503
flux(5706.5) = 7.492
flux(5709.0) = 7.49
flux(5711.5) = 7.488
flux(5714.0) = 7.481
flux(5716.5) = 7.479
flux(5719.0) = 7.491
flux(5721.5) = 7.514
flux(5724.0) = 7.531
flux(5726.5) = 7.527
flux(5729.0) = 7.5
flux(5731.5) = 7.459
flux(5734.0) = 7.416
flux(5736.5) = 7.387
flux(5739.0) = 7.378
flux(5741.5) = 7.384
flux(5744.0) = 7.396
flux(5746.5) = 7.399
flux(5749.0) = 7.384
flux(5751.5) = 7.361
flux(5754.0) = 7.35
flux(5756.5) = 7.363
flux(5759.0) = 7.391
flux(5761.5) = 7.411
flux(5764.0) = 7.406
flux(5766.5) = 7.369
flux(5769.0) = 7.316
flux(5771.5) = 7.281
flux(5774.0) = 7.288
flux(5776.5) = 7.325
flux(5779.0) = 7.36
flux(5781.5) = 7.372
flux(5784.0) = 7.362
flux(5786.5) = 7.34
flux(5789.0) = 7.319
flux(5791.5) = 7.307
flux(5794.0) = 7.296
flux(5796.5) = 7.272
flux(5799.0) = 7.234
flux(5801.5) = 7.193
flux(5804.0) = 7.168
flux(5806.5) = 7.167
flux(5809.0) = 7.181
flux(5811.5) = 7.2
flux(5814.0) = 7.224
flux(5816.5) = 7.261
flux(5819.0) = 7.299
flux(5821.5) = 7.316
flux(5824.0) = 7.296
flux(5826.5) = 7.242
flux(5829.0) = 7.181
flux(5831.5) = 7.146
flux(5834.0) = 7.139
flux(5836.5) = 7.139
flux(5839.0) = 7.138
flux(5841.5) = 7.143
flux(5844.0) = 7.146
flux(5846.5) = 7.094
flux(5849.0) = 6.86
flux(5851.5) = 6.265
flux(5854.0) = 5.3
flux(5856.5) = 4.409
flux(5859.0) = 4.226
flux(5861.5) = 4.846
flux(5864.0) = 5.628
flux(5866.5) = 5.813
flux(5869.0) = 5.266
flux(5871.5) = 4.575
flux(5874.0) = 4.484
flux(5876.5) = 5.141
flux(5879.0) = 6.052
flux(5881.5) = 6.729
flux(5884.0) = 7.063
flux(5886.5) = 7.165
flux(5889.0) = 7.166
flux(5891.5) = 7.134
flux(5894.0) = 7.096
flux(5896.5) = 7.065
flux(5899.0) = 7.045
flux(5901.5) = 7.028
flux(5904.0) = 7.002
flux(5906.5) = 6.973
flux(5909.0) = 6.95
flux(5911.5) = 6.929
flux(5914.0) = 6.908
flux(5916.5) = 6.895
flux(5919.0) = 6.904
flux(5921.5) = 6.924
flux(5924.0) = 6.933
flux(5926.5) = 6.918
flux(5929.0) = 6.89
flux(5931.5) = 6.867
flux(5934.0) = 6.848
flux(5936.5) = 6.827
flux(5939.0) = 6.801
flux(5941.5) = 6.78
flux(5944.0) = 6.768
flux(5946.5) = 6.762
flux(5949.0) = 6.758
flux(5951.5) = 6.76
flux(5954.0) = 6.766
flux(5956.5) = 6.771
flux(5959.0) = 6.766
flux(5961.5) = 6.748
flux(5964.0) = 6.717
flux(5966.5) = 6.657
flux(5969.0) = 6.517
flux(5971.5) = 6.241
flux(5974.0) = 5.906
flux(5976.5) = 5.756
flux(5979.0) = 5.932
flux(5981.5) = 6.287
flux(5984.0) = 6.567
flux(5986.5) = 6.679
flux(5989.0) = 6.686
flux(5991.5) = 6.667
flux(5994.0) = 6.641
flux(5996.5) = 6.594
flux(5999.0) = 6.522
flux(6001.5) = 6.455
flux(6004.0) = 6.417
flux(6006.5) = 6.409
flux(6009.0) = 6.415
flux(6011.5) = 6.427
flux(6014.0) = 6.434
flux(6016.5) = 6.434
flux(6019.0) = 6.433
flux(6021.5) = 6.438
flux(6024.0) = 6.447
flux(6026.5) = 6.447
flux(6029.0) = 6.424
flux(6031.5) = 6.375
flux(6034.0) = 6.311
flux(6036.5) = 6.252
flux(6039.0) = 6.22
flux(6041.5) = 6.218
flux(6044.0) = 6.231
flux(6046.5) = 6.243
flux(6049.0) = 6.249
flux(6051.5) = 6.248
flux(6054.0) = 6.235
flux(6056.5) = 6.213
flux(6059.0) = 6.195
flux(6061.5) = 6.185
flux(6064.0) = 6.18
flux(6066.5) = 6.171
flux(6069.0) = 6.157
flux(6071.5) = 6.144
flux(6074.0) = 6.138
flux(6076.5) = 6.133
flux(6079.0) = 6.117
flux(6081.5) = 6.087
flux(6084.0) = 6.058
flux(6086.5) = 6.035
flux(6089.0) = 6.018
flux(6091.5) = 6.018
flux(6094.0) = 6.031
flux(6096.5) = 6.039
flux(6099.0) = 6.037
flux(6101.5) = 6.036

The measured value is -5.4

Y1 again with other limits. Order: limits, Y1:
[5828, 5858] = -55.4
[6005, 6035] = -2.0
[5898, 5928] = -2.5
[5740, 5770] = -1.4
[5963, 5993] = -1.0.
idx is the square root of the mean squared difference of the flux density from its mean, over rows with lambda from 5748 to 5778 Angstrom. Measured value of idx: 0.041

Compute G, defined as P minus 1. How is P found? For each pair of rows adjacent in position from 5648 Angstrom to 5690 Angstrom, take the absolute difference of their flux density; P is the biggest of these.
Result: -0.93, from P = 0.07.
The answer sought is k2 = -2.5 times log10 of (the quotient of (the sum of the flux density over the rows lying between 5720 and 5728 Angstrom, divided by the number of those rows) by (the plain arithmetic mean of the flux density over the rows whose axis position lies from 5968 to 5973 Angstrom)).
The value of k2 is -0.18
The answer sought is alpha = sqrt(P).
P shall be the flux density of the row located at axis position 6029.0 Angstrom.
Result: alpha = 2.53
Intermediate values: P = 6.424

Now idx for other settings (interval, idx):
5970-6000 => 0.326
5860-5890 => 0.963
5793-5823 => 0.051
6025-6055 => 0.078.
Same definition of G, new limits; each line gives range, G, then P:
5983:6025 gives -0.89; 0.11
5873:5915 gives -0.09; 0.91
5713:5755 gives -0.96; 0.04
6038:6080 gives -0.98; 0.02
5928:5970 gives -0.86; 0.14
